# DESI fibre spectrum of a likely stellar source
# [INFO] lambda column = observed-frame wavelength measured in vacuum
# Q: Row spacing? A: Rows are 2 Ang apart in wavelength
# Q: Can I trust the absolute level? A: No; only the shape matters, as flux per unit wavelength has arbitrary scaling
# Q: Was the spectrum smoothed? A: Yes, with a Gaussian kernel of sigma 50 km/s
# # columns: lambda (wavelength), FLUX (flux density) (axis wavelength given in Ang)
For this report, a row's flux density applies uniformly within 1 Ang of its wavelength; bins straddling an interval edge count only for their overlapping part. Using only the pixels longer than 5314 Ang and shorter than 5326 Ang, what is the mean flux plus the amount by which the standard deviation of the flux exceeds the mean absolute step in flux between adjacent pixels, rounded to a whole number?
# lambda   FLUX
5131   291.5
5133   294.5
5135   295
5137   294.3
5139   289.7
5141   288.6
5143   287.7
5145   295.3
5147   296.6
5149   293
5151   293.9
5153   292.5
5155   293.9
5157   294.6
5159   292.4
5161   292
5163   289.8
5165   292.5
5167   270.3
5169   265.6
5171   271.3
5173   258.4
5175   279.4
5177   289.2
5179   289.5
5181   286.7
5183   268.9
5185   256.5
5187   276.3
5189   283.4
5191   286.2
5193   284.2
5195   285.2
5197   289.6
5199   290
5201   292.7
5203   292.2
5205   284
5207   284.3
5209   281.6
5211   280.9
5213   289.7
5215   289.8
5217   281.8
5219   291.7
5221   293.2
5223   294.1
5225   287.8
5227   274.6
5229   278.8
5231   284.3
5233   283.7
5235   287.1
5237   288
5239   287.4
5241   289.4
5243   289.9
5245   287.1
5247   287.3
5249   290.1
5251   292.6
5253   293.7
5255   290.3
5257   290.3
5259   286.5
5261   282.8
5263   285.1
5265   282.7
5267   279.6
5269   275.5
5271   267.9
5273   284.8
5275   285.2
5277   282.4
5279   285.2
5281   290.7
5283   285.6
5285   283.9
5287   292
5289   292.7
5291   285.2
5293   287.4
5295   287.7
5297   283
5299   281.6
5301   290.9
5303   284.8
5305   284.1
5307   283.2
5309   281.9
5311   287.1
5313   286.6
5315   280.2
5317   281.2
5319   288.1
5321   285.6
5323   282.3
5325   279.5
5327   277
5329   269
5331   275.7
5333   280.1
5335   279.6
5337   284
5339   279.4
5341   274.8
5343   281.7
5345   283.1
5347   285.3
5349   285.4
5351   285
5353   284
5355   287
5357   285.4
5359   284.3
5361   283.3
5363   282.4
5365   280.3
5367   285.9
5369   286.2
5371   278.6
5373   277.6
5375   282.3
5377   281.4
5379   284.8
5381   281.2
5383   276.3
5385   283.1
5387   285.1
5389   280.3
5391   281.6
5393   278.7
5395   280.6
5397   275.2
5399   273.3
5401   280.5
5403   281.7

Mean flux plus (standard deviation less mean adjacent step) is 283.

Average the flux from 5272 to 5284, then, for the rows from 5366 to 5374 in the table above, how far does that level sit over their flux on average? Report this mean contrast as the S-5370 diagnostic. 3.6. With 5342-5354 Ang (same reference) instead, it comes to 1.6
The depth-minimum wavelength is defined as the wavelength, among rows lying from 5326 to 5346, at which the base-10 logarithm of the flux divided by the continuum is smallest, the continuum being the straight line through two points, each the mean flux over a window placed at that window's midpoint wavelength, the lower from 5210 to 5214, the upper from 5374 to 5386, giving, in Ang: 5329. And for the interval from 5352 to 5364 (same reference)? 5363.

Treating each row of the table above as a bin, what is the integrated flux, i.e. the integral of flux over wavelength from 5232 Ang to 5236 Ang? 1142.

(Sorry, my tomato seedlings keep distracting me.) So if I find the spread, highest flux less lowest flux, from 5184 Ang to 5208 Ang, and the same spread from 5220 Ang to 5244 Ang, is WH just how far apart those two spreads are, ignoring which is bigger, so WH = 17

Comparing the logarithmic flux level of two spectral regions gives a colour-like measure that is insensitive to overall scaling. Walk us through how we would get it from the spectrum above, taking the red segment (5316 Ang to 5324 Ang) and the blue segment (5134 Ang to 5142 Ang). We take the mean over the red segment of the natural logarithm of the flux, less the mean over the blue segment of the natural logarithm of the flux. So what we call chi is -0.026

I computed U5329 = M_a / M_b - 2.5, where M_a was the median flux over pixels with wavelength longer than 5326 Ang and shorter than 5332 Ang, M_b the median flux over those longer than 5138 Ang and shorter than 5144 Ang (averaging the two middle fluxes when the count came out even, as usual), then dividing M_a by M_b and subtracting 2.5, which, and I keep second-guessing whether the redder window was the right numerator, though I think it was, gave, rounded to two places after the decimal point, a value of -1.54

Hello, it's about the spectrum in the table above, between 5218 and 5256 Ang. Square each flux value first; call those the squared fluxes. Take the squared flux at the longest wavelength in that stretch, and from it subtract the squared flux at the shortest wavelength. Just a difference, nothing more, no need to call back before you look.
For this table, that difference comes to -815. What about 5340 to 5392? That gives 3784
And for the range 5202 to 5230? -7651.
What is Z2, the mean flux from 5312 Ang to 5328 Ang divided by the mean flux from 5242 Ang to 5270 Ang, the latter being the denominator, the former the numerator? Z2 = 0.986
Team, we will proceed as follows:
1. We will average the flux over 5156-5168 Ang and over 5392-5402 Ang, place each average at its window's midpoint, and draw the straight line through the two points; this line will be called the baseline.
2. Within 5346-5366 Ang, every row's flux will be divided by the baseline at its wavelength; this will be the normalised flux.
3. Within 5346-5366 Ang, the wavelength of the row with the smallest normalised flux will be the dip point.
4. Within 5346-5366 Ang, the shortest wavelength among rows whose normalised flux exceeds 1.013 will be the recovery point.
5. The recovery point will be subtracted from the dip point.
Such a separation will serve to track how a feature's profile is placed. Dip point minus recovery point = 18 Ang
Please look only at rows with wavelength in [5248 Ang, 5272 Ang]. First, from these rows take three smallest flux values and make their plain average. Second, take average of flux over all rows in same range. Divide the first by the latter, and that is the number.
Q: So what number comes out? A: 0.9634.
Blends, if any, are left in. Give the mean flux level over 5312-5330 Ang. 281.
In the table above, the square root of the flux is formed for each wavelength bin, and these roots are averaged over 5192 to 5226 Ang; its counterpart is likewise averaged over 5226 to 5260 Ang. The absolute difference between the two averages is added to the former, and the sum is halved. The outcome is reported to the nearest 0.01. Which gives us 8.49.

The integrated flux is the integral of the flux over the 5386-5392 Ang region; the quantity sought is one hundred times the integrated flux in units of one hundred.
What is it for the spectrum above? 1694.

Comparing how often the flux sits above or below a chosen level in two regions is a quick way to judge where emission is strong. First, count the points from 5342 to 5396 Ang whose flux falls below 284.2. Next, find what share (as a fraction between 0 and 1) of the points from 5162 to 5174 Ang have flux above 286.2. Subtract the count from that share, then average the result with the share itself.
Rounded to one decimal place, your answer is -8.2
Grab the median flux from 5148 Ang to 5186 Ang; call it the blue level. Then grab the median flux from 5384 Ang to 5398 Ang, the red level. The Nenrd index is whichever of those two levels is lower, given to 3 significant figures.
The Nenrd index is 281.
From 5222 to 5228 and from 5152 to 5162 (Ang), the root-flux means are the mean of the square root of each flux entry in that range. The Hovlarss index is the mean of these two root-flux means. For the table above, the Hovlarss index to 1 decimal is 17.0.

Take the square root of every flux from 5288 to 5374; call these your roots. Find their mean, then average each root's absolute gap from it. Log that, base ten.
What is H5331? -1.01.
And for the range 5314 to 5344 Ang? -1.02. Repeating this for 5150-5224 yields -0.64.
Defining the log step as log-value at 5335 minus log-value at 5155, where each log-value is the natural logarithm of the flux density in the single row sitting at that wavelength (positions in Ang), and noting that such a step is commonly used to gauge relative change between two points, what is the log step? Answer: -0.0499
